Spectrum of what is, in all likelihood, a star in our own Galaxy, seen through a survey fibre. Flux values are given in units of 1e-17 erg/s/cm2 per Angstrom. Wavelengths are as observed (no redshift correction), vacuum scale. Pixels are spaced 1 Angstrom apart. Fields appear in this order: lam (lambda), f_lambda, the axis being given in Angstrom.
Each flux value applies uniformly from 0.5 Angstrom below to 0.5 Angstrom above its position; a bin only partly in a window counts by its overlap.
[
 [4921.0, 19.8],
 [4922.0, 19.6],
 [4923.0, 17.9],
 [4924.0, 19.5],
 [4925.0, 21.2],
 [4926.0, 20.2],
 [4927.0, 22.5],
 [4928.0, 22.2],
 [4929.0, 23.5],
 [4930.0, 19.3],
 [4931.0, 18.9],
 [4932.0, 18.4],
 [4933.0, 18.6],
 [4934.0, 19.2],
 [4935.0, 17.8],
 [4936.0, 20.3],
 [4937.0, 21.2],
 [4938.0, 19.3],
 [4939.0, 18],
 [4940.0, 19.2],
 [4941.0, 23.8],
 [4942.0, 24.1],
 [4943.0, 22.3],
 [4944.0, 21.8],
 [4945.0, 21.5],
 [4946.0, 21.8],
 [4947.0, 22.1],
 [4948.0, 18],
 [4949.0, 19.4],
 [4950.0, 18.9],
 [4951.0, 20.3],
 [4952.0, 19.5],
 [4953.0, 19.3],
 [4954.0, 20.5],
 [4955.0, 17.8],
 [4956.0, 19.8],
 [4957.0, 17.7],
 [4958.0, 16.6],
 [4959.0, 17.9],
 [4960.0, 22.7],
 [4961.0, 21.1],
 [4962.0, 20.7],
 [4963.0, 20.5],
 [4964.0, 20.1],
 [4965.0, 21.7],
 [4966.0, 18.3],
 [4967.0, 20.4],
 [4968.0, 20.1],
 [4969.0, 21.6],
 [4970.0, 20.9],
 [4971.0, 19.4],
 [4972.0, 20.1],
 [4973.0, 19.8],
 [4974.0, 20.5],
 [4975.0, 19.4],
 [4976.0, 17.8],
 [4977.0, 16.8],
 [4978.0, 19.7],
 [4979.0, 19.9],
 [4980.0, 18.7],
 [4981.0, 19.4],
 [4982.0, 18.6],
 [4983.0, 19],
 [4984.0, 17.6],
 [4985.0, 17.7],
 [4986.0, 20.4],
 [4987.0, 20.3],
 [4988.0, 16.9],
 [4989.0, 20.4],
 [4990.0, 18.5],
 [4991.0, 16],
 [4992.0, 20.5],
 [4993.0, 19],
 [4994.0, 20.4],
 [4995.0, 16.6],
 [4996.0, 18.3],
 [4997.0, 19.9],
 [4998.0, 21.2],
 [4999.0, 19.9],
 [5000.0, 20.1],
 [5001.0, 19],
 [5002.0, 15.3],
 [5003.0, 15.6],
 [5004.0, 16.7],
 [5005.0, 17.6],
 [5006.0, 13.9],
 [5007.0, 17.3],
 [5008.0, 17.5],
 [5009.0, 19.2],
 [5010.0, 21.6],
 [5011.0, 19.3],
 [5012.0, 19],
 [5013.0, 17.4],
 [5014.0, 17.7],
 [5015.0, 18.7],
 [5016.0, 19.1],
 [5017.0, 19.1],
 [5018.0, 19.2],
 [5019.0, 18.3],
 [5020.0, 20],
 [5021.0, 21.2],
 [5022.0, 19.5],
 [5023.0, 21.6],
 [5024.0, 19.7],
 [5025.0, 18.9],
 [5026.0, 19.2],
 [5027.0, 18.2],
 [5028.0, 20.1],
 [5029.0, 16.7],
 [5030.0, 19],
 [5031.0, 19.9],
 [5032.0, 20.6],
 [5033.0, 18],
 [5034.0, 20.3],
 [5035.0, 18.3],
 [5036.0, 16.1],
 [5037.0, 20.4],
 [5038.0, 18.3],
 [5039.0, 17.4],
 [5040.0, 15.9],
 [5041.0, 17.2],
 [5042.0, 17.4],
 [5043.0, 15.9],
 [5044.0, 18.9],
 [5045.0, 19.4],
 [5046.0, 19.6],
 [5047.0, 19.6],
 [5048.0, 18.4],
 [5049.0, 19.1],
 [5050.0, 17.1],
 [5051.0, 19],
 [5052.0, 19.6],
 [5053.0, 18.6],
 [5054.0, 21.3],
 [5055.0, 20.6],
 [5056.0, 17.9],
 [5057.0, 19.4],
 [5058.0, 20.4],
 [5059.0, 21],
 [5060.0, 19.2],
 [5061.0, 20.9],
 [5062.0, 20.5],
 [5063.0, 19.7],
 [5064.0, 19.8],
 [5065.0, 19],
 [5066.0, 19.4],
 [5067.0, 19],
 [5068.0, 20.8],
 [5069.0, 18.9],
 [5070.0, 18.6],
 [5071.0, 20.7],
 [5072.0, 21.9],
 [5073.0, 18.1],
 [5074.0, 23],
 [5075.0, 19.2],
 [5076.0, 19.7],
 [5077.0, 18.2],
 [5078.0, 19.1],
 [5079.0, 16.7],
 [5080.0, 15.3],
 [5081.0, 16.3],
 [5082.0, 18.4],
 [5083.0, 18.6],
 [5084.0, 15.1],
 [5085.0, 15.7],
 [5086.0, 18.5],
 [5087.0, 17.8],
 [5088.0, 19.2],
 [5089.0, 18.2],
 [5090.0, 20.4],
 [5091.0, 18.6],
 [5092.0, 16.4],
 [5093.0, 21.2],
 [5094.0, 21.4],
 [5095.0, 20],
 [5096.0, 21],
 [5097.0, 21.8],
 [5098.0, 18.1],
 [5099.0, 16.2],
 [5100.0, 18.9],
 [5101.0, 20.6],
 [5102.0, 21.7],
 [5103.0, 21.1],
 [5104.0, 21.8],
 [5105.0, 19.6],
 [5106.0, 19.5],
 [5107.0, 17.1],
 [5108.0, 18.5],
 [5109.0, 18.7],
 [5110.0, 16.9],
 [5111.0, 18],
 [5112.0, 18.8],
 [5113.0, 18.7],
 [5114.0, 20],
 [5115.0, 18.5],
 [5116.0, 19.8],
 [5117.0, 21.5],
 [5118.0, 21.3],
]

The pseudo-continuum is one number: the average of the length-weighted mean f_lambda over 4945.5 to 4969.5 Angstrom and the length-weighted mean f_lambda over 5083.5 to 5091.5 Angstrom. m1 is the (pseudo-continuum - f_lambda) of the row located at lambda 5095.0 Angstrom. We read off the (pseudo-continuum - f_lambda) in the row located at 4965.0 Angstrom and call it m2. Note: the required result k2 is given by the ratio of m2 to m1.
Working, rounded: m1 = -1.1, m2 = -3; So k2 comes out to 2.5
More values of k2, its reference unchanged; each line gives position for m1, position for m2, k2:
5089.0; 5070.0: 0.4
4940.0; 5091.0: -1.0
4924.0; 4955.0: -1.8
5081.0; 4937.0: -0.9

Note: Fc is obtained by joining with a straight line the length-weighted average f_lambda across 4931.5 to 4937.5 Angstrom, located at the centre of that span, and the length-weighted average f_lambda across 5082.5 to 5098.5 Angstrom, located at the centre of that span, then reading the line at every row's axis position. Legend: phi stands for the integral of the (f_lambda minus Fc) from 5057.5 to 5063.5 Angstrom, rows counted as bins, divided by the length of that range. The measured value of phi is 1.34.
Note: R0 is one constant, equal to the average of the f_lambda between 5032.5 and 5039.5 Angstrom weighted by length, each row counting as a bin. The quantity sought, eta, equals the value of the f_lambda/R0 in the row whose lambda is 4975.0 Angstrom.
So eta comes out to 1.05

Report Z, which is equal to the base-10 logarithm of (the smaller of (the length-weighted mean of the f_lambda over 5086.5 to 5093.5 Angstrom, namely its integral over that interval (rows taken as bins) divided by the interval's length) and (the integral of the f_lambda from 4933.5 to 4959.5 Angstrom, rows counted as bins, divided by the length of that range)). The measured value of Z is 1.27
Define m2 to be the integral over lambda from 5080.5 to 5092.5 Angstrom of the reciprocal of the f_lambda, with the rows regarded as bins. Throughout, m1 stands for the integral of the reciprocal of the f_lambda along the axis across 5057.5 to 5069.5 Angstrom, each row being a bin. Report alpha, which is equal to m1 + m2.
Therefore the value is 1.28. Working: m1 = 0.60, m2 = 0.680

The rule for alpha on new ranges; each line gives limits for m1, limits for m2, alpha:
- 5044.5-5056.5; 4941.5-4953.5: 1.21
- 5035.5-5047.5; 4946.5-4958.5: 1.30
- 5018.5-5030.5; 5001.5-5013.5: 1.32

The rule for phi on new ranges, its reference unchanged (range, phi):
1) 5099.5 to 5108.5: 1.02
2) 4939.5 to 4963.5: 1.10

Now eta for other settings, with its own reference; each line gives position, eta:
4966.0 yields 0.99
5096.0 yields 1.14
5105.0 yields 1.07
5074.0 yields 1.25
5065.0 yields 1.03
